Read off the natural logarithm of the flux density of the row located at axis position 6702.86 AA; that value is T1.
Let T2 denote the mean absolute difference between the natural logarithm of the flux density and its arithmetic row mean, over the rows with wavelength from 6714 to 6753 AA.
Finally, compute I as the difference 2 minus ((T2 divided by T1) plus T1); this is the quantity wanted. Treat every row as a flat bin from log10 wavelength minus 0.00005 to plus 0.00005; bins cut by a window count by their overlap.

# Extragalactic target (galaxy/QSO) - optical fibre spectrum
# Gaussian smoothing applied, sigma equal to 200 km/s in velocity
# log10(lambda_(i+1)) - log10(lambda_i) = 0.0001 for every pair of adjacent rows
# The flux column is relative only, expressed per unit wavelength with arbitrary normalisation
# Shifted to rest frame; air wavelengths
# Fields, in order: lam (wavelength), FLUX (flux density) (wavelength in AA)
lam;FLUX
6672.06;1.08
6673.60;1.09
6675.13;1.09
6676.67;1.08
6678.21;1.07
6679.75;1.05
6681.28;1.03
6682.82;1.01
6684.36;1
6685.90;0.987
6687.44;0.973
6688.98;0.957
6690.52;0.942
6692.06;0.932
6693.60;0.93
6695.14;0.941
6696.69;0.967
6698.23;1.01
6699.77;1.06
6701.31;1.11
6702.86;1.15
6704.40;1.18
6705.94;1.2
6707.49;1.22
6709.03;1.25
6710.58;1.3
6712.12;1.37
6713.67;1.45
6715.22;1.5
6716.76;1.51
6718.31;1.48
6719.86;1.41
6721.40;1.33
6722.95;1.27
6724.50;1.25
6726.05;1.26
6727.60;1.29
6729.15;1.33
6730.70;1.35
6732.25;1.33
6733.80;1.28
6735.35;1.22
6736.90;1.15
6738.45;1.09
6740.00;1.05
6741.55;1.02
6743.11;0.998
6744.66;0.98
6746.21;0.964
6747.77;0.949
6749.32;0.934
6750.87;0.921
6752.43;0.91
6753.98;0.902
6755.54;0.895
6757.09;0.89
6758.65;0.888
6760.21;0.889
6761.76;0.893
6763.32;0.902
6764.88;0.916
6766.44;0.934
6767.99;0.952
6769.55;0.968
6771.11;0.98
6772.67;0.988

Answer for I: 0.8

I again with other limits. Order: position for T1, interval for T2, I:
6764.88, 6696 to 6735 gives 3.1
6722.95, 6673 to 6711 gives 1.4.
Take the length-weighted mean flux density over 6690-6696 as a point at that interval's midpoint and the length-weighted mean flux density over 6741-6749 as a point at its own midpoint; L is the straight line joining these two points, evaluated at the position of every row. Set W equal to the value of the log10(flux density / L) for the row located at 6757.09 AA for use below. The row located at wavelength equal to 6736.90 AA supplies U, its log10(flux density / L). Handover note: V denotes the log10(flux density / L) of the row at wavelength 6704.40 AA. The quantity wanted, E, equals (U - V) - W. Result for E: 0.02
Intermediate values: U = 0.07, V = 0.10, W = -0.05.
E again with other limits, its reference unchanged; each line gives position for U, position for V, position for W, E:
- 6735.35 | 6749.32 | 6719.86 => -0.05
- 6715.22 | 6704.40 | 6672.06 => 0.03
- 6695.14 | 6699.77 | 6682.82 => -0.09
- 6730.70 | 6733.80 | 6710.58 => -0.11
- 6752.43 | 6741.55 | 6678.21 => -0.12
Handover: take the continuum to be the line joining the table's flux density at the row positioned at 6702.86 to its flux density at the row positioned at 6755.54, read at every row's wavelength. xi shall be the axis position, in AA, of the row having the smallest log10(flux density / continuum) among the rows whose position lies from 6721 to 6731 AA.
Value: 6724.50 AA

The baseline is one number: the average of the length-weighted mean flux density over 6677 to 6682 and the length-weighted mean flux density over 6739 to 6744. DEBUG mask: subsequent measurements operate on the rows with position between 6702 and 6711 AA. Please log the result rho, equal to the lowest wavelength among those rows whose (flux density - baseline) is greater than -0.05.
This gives 6702.86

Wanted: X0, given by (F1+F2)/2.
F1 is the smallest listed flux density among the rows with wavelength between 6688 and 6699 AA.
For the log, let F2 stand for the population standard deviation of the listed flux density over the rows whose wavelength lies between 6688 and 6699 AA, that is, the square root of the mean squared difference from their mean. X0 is 0.48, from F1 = 0.93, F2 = 0.03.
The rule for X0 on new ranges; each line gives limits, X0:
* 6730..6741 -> 0.58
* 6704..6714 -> 0.64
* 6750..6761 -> 0.45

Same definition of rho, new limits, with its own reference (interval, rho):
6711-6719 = 6712.12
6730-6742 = 6730.70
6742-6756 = 6743.11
